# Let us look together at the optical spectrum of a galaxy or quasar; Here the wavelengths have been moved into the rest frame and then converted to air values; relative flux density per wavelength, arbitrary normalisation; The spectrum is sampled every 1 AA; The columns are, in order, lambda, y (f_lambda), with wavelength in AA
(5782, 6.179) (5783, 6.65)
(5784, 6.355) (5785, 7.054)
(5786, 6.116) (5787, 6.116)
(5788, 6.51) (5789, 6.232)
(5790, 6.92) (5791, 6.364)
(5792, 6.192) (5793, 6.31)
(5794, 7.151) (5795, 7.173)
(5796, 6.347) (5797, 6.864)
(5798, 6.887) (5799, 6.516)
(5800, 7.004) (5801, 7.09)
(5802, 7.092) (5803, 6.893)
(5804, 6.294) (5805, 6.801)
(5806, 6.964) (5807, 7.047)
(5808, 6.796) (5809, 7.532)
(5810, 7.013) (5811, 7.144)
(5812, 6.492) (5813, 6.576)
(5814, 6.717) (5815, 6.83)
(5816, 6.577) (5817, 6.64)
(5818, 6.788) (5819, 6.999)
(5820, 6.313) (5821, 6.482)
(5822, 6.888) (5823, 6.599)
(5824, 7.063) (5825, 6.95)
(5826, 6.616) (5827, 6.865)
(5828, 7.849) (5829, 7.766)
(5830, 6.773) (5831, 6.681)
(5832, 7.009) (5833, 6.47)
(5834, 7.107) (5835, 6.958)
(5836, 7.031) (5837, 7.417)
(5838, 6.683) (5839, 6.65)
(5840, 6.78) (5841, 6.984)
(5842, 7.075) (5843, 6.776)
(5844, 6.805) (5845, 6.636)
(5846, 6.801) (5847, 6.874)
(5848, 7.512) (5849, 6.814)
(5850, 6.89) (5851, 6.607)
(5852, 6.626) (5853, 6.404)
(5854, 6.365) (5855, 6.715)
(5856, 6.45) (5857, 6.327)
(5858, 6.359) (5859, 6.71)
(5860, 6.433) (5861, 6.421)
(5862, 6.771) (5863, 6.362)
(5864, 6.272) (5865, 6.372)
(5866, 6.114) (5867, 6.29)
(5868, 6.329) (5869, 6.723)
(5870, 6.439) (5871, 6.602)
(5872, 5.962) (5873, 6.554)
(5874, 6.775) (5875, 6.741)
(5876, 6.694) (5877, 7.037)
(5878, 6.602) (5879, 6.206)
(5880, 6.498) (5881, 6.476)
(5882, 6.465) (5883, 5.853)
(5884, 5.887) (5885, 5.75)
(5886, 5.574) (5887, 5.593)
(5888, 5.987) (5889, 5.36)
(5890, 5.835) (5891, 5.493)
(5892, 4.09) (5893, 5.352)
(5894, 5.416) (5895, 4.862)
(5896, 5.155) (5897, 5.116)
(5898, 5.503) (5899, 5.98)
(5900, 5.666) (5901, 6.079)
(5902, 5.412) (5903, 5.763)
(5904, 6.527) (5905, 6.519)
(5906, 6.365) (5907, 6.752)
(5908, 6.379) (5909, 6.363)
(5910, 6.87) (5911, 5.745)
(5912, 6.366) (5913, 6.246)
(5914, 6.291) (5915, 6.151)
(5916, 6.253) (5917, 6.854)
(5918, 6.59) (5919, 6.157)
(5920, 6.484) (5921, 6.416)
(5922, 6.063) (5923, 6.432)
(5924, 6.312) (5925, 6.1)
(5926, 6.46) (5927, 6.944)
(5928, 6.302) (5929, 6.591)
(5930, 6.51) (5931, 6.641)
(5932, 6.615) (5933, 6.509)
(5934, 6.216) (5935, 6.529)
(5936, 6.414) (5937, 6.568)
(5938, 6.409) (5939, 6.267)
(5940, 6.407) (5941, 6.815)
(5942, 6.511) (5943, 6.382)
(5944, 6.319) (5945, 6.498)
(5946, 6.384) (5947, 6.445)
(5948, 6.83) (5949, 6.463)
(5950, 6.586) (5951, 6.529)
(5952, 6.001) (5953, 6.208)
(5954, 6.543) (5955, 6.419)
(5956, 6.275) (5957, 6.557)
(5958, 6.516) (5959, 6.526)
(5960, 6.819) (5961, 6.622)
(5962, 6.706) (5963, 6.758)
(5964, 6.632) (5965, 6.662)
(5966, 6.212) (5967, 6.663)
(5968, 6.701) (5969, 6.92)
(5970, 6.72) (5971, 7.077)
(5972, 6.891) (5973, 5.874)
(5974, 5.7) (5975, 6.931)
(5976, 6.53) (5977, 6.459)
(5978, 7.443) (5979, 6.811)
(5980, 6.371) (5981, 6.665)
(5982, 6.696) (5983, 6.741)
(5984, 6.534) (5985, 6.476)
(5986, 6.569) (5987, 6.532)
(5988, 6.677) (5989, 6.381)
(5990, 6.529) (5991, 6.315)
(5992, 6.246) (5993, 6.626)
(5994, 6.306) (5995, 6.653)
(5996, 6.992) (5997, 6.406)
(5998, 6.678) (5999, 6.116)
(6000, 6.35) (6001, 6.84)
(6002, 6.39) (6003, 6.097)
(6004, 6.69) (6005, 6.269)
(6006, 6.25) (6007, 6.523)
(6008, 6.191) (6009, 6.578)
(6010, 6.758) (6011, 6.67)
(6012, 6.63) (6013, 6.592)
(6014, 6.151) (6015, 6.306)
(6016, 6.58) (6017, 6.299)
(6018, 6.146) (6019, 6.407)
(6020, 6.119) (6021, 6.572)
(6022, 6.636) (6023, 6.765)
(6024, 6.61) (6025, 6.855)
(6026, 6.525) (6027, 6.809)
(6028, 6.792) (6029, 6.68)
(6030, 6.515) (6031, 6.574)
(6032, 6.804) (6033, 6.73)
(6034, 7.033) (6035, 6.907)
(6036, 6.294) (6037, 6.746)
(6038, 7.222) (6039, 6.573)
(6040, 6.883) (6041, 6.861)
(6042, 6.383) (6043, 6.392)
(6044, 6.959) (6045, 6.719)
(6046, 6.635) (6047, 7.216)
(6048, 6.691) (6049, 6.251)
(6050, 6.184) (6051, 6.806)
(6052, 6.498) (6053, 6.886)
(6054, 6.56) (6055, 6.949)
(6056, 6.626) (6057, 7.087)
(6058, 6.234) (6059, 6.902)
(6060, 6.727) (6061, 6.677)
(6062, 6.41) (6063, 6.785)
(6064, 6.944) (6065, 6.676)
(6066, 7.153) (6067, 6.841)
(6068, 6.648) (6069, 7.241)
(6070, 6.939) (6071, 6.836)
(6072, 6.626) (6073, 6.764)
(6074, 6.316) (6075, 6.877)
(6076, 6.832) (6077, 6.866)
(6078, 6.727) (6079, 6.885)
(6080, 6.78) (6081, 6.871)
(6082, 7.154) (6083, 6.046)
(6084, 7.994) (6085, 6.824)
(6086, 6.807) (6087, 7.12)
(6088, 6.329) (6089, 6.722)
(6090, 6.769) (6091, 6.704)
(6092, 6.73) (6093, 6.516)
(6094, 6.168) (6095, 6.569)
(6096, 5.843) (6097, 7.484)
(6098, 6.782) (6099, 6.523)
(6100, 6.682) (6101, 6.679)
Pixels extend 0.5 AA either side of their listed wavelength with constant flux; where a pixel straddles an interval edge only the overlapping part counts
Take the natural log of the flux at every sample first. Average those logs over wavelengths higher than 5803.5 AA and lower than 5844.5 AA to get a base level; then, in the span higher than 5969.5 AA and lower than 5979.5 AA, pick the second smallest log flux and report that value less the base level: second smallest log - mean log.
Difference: -0.16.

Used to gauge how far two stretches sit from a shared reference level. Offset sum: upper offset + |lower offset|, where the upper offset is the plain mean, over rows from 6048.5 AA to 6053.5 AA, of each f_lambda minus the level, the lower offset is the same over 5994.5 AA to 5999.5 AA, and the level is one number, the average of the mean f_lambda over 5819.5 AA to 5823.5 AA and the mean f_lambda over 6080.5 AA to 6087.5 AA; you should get 0.0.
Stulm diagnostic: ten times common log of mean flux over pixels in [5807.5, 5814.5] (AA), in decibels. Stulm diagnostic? 8.39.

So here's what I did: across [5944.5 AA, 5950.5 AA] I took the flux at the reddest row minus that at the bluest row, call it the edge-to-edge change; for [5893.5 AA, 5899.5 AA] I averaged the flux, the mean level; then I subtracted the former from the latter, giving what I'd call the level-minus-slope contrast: 5.3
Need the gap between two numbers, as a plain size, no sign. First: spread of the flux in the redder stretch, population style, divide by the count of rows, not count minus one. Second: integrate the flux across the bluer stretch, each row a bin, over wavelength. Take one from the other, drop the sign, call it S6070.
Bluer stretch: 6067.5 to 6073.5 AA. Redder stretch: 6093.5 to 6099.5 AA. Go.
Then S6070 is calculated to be 40.5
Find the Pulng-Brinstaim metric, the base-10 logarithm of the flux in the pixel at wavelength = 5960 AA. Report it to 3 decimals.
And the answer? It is 0.834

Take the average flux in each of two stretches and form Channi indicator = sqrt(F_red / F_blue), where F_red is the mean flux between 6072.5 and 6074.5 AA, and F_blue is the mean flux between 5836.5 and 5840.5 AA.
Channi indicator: 0.97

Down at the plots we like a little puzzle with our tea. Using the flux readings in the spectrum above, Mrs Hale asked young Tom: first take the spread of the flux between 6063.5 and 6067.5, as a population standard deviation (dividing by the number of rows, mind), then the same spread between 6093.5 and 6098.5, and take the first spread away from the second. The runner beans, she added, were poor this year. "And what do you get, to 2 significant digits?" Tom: 0.39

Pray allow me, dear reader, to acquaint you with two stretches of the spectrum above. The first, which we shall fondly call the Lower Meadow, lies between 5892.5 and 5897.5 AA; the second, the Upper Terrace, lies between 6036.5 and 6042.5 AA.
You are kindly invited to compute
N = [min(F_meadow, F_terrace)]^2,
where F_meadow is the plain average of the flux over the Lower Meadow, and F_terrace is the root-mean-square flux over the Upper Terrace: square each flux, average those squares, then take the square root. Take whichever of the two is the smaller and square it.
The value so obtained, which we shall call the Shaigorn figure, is 27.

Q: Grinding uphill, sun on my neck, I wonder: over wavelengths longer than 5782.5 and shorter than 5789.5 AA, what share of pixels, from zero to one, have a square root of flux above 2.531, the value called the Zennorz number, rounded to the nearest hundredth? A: 0.43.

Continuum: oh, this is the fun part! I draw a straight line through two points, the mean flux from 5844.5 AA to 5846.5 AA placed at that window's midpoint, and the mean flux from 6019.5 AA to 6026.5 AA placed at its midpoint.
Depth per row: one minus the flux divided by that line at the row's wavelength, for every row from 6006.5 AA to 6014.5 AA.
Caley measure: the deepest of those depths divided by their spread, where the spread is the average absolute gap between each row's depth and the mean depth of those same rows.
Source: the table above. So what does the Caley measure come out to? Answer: 2.6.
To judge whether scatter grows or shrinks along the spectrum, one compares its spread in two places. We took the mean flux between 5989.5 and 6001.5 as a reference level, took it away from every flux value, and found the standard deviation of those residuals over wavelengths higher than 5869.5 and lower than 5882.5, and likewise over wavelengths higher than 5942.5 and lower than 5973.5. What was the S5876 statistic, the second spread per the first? 1.0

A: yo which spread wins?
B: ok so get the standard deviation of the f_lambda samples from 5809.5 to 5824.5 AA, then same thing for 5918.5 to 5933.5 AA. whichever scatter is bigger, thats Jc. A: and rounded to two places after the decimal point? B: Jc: 0.24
